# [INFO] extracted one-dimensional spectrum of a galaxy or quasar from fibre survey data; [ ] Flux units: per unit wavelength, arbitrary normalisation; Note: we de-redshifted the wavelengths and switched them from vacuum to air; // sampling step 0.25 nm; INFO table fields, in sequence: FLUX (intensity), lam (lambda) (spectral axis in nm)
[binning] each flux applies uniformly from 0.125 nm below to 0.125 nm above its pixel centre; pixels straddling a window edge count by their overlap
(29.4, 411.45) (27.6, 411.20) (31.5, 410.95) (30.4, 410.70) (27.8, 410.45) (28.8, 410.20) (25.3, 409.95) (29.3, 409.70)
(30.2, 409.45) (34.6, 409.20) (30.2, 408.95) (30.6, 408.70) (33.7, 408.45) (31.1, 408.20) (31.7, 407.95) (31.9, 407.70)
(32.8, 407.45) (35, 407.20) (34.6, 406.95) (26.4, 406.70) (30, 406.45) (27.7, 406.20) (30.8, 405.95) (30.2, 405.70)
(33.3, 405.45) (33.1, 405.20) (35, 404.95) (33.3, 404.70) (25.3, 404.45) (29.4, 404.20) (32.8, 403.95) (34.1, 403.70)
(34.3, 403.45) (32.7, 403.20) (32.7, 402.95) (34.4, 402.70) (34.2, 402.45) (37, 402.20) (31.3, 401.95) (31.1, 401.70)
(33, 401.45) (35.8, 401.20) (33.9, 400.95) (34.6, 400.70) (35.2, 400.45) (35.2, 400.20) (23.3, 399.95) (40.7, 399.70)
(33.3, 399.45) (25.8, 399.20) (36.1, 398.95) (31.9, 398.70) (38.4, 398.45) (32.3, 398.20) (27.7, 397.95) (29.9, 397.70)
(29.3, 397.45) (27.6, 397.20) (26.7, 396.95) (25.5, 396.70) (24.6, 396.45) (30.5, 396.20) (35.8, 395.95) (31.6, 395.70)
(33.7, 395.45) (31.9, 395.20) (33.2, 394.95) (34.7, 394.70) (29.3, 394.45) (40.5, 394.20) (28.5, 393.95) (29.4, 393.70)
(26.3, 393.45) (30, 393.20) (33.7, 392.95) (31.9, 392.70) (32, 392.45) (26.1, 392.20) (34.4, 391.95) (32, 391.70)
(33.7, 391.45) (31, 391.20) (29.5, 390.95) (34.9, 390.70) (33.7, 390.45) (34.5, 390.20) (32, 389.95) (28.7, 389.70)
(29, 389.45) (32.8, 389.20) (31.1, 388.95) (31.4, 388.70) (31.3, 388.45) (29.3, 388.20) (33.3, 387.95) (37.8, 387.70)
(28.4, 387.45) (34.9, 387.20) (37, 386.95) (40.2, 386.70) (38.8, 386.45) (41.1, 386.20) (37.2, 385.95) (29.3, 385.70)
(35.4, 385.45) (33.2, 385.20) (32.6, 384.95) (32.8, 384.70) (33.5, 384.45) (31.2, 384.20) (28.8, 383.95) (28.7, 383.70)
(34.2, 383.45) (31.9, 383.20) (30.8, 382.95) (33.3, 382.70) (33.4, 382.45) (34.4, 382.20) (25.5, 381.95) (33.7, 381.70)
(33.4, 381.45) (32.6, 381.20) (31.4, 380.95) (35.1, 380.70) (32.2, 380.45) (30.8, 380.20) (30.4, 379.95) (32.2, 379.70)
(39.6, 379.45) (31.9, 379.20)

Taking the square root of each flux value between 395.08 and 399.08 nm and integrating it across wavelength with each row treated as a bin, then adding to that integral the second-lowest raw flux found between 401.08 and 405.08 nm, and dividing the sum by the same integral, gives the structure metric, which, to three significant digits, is 2.33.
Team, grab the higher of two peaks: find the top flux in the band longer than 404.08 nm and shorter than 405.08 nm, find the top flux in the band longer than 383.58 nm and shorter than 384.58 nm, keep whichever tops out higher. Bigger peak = 35.0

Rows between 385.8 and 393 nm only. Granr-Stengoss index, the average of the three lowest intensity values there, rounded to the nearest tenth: 27.7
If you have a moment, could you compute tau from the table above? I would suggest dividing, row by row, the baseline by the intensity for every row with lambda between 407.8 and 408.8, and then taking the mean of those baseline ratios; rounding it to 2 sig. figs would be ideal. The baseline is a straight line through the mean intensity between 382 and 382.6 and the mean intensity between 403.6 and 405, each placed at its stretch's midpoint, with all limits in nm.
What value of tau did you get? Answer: 0.98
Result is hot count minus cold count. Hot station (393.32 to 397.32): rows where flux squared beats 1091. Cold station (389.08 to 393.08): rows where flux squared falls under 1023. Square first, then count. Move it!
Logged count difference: -1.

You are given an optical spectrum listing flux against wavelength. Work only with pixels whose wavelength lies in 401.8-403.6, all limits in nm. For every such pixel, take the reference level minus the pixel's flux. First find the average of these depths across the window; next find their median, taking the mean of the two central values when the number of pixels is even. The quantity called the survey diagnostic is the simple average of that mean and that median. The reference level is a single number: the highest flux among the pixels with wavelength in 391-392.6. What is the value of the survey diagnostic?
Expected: 0.4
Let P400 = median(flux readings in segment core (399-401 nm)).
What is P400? 34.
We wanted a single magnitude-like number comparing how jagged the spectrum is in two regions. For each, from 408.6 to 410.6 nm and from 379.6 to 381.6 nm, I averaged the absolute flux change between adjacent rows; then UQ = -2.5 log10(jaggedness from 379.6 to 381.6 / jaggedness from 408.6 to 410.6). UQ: 0.5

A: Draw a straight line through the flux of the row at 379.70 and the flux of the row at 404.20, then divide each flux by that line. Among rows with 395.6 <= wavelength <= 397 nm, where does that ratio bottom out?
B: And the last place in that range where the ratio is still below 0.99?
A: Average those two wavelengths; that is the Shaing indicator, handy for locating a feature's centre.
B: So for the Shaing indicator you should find 396.70 nm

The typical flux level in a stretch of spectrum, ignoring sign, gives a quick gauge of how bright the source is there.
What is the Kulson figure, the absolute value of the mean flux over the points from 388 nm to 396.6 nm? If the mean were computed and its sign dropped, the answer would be 31.6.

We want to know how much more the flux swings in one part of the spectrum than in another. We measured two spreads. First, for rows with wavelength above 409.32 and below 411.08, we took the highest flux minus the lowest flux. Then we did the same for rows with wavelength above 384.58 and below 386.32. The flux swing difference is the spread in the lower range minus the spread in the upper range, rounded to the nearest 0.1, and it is 5.6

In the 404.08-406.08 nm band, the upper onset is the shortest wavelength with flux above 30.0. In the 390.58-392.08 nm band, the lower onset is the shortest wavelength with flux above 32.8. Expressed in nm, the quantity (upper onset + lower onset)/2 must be 397.70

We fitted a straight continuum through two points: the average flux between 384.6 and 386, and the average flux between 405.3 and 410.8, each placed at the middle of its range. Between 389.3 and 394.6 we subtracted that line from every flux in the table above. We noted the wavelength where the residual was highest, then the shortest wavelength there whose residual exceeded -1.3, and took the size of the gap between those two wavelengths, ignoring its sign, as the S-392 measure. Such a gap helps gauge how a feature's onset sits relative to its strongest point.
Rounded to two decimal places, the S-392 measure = 4.25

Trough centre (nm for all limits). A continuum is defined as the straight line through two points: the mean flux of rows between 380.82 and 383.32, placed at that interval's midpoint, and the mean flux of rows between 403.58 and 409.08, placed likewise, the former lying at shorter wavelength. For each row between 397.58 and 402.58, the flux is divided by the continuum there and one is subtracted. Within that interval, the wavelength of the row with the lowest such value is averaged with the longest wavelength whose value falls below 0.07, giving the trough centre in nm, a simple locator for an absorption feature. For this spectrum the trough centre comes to 400.95 nm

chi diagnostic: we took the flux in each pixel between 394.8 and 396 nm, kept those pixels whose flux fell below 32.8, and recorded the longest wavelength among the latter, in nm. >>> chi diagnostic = 395.70 nm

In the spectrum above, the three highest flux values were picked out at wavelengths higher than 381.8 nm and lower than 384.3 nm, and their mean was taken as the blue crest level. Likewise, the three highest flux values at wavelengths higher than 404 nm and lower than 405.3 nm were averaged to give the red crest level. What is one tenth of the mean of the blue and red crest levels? 3.39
